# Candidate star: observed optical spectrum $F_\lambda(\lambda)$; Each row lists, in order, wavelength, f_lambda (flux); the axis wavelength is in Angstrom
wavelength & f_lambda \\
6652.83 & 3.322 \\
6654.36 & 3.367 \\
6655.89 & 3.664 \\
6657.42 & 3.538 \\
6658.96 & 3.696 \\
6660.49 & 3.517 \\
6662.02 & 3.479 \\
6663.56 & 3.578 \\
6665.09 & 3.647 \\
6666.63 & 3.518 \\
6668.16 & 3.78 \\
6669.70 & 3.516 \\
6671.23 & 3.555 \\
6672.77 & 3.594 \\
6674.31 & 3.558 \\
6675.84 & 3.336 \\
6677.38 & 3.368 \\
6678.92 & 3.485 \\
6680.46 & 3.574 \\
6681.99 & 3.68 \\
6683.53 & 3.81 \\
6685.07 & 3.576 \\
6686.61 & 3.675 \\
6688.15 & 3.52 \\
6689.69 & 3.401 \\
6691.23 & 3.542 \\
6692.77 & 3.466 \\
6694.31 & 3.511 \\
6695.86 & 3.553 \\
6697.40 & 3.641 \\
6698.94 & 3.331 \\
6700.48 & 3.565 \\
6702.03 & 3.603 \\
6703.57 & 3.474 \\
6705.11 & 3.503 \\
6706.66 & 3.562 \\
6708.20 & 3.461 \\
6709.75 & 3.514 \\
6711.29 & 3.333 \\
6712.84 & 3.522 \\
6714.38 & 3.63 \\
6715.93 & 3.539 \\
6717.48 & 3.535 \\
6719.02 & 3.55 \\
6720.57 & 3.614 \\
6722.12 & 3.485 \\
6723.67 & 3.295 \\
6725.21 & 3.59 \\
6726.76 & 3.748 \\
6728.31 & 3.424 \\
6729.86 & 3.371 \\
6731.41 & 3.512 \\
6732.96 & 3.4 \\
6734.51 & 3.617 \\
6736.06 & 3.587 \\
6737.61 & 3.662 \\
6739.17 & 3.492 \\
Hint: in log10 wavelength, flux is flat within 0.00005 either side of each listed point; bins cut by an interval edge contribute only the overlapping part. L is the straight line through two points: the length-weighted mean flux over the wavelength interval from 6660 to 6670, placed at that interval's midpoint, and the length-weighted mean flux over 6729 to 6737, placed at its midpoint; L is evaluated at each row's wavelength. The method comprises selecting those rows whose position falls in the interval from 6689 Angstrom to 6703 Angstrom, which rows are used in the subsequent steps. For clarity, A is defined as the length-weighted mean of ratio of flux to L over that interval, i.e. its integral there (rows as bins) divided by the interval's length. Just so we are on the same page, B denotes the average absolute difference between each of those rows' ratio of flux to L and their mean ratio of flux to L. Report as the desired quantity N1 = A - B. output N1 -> 0.969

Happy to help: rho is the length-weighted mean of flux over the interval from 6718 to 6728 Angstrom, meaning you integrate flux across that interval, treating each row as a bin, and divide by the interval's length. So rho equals 3.54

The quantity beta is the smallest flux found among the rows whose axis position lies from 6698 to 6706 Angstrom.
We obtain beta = 3.331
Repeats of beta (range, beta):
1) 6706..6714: 3.333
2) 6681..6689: 3.52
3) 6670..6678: 3.336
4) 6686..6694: 3.401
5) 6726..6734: 3.371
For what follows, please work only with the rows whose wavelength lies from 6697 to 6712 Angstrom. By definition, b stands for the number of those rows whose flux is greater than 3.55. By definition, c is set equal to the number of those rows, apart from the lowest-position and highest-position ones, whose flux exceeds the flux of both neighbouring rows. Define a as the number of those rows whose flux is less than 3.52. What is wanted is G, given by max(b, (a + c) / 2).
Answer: 4.5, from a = 6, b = 4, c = 3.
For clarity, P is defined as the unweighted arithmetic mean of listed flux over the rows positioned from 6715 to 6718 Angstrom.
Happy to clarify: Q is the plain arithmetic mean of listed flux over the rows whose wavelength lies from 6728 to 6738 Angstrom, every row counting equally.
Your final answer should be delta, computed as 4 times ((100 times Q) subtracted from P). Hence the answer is -1390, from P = 3.54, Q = 3.51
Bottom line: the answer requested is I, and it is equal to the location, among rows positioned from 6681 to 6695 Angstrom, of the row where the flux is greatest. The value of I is 6683.53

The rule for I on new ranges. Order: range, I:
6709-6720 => 6714.38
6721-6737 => 6726.76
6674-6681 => 6680.46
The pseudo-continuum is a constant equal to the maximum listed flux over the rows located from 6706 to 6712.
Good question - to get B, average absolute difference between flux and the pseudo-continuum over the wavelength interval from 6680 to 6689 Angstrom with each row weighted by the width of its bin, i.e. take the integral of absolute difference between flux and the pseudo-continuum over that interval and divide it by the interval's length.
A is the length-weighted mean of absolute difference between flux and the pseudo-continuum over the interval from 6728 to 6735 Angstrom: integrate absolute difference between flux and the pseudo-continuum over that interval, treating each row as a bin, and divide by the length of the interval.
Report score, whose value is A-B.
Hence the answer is 0.026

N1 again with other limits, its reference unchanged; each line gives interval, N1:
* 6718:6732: 0.971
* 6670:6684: 0.965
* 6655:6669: 0.981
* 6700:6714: 0.978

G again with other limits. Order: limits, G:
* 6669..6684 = 6.0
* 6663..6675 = 6.0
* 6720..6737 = 5.0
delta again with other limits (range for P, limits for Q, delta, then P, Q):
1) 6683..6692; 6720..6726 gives -1384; 3.59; 3.50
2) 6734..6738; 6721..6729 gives -1389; 3.62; 3.51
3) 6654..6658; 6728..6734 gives -1357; 3.52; 3.43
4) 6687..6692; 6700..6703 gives -1420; 3.49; 3.58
